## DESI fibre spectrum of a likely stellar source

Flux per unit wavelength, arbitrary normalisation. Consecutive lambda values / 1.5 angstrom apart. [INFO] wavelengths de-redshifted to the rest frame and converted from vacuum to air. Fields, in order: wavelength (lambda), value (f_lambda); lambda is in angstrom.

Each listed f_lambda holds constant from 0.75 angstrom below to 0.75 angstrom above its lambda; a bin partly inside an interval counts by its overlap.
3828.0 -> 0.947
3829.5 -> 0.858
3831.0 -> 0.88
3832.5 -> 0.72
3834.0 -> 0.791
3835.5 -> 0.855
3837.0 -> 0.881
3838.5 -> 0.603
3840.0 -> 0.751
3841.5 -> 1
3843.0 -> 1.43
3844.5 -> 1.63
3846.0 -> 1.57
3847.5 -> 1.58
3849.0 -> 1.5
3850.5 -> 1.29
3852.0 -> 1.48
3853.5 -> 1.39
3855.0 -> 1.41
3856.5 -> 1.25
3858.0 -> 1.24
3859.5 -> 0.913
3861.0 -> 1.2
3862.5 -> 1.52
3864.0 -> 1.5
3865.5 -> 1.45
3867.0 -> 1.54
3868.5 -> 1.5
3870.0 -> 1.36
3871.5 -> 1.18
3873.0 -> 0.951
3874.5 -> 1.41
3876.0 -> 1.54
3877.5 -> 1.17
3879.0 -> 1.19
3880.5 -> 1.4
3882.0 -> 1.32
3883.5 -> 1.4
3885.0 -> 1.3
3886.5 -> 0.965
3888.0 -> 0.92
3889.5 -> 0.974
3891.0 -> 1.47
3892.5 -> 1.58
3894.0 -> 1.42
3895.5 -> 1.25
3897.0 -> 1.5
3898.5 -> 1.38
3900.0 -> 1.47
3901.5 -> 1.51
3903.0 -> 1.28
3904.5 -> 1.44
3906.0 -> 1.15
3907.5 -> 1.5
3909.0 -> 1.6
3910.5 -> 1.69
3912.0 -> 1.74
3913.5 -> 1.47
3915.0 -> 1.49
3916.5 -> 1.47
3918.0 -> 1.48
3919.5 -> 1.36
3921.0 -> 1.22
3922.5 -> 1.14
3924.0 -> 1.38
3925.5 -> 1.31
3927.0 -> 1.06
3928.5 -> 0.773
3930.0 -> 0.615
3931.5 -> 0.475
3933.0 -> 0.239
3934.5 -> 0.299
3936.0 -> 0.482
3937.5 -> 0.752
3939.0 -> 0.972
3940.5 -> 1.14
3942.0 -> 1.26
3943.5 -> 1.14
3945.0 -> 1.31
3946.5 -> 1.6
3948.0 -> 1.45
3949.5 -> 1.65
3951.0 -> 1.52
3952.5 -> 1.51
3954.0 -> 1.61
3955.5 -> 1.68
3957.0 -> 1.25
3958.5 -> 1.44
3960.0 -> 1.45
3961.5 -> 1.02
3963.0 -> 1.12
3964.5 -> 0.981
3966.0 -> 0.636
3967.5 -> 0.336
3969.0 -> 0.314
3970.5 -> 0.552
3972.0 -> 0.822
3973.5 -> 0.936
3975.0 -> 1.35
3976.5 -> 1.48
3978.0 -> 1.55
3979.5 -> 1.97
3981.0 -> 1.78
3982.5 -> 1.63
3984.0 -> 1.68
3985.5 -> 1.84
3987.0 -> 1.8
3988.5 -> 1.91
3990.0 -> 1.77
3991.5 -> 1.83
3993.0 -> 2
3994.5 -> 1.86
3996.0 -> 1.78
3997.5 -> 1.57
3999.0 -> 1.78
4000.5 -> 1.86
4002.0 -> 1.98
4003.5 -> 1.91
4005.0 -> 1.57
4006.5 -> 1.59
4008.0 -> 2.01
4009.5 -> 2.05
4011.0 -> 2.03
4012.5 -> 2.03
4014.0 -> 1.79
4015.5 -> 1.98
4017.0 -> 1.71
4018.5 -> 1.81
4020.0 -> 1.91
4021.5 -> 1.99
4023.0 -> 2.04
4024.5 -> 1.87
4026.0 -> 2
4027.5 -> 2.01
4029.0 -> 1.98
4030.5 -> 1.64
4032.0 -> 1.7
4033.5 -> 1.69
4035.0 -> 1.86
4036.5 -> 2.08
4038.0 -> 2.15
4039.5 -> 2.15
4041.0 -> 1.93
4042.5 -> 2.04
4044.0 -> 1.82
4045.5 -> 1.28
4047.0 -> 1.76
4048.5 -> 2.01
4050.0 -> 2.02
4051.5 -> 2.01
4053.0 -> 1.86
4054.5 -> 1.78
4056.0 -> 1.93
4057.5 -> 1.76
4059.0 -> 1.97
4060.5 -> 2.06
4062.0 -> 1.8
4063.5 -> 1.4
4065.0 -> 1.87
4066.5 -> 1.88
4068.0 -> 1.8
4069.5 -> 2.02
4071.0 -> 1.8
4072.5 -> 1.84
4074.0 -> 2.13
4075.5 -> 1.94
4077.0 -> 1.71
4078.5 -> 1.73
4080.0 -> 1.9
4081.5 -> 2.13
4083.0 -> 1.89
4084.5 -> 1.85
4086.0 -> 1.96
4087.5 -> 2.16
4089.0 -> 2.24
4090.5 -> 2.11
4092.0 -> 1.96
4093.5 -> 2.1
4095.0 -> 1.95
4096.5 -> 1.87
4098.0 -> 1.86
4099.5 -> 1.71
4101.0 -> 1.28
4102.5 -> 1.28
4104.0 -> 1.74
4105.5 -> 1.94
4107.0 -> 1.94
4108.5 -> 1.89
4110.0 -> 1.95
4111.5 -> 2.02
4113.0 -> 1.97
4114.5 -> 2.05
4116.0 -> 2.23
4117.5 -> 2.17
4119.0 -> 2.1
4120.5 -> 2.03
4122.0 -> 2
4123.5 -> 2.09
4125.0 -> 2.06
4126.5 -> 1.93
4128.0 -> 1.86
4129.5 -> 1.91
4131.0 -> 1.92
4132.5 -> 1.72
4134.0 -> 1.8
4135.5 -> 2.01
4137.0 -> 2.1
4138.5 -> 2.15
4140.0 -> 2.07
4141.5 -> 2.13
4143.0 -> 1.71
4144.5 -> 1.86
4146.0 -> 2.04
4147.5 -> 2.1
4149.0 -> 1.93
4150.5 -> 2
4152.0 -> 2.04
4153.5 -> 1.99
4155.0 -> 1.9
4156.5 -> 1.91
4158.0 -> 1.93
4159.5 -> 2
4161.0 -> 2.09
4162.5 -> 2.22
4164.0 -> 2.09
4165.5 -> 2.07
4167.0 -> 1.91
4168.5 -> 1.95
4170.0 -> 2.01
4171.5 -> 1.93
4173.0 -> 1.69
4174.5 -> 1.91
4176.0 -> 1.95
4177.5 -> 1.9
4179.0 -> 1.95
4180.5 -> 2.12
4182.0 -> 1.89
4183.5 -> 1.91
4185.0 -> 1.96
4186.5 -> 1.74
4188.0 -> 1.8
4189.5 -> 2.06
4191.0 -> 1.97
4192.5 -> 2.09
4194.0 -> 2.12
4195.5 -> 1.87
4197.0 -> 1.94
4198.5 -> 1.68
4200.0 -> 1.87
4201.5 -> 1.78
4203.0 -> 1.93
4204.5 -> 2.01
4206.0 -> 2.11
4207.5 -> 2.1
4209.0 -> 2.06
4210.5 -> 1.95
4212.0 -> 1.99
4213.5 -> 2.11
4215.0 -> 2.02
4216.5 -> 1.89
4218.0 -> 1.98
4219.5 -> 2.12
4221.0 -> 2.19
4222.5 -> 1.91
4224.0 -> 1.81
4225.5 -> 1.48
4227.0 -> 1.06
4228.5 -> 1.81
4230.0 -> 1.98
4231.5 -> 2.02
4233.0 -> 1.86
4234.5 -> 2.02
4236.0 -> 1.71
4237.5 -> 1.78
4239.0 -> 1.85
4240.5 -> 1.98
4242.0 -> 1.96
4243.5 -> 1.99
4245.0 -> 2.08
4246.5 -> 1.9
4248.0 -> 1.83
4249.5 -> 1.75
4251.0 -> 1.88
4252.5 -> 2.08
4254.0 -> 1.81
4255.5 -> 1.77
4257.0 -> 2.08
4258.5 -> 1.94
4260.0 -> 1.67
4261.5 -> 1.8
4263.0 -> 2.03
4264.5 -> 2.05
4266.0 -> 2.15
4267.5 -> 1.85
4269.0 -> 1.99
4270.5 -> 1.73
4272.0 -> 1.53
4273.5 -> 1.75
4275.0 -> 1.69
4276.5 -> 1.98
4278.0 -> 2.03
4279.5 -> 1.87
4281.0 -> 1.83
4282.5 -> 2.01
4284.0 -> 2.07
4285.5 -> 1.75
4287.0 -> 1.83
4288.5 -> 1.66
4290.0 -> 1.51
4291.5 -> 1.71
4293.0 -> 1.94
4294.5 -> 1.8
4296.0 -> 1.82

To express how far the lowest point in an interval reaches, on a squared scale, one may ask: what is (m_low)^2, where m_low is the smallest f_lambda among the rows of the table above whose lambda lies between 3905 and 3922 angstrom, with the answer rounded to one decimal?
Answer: 1.3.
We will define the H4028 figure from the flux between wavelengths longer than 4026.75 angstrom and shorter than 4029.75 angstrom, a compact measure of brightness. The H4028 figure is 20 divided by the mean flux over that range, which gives 10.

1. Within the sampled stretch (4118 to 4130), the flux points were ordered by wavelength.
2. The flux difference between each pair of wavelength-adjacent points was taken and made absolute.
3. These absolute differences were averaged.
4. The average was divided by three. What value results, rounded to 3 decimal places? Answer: 0.022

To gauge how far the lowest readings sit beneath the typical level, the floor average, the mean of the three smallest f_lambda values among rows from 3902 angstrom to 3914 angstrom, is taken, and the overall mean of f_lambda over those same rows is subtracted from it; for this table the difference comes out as -0.19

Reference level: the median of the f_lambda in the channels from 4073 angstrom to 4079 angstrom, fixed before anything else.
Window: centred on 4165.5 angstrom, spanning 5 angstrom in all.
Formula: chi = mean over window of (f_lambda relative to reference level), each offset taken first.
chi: 0.19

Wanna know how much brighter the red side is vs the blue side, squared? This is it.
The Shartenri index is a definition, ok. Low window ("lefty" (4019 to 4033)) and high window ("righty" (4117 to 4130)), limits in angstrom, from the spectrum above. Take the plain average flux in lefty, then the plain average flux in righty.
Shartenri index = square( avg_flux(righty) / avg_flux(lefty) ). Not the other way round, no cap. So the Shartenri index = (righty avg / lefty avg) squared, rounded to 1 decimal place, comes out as 1.1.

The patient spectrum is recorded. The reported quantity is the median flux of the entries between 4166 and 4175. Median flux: 1.92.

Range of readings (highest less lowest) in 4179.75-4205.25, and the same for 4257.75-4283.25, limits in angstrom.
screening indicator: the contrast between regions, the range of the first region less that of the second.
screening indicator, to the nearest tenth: -0.2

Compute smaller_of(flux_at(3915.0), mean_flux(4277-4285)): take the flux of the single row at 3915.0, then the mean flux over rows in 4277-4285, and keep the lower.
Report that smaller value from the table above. 1.49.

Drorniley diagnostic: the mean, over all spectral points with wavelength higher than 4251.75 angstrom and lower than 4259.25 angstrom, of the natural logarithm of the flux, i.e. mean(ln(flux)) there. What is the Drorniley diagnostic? 0.66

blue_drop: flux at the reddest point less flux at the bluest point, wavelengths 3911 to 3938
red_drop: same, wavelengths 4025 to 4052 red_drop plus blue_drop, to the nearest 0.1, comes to -1.0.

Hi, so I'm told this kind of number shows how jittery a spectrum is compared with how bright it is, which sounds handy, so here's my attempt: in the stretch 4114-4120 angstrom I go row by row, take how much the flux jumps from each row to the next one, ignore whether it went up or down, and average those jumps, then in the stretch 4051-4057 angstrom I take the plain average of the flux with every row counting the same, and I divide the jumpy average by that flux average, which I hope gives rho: 0.055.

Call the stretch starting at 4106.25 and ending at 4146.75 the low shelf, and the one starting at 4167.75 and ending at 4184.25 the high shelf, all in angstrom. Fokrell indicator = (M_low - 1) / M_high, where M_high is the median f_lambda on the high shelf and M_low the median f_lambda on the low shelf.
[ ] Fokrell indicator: 0.5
